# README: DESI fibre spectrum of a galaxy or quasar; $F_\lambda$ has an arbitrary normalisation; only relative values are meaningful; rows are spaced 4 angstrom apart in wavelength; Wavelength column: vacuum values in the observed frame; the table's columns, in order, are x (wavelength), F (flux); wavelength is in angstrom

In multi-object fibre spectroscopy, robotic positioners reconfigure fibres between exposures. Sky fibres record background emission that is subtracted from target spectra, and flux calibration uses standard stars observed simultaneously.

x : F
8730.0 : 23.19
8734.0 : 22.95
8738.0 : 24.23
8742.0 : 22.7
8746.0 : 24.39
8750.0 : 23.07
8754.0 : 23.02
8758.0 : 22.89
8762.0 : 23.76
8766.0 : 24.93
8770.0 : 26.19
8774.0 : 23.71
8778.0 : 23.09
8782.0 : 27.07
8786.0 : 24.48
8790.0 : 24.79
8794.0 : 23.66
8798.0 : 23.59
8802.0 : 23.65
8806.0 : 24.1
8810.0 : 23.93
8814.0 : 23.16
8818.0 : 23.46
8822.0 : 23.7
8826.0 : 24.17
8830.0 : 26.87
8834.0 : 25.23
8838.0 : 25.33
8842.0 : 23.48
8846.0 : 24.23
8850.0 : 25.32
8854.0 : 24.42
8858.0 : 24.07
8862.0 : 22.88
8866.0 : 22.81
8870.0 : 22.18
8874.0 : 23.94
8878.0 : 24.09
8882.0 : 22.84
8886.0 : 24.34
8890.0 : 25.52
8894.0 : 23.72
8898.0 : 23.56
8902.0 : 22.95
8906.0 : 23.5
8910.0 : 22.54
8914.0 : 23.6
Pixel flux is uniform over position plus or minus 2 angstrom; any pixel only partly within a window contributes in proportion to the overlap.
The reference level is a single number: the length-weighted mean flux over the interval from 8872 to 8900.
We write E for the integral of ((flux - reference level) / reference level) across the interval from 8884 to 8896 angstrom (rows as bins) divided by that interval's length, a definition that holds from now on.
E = 0.02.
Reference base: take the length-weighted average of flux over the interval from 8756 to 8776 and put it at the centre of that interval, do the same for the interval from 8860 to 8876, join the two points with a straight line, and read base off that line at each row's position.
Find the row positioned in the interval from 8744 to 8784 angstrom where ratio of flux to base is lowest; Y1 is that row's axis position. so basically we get 8758.0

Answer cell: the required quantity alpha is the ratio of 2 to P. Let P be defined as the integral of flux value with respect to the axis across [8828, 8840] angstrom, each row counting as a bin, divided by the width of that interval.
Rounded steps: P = 25.8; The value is 0.077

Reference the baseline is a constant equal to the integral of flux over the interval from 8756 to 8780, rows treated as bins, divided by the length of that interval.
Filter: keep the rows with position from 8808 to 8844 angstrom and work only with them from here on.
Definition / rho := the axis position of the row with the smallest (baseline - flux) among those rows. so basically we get 8830.0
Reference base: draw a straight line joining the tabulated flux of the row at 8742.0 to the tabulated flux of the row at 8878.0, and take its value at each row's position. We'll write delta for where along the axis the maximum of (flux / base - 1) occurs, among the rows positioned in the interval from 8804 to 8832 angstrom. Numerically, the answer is 8830.0 angstrom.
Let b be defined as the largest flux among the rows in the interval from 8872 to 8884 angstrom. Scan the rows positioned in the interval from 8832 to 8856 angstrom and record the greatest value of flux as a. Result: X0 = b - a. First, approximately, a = 25.33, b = 24.09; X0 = -1.2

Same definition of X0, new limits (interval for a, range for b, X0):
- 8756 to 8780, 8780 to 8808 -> 0.9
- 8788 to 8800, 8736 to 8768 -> 0.1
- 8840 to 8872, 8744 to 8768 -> -0.4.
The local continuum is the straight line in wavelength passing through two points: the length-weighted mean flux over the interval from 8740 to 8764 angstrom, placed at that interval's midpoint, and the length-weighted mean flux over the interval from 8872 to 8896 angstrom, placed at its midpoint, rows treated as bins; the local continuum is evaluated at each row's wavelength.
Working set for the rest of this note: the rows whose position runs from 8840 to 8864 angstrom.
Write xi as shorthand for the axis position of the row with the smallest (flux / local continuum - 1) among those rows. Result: 8862.0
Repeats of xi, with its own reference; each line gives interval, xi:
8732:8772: 8742.0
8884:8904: 8902.0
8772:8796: 8778.0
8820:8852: 8842.0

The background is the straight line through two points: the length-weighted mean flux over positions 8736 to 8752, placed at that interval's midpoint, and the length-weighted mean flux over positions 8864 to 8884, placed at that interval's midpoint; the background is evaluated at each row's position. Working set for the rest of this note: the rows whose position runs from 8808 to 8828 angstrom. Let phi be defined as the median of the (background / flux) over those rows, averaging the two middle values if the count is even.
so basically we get 0.985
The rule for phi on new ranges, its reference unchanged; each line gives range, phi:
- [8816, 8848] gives 0.963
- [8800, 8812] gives 0.977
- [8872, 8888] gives 0.965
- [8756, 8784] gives 0.991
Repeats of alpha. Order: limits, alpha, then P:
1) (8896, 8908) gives 0.086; 23.3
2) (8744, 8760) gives 0.086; 23.3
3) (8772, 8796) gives 0.082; 24.5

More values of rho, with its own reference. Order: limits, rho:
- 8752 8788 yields 8782.0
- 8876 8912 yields 8890.0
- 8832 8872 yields 8838.0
